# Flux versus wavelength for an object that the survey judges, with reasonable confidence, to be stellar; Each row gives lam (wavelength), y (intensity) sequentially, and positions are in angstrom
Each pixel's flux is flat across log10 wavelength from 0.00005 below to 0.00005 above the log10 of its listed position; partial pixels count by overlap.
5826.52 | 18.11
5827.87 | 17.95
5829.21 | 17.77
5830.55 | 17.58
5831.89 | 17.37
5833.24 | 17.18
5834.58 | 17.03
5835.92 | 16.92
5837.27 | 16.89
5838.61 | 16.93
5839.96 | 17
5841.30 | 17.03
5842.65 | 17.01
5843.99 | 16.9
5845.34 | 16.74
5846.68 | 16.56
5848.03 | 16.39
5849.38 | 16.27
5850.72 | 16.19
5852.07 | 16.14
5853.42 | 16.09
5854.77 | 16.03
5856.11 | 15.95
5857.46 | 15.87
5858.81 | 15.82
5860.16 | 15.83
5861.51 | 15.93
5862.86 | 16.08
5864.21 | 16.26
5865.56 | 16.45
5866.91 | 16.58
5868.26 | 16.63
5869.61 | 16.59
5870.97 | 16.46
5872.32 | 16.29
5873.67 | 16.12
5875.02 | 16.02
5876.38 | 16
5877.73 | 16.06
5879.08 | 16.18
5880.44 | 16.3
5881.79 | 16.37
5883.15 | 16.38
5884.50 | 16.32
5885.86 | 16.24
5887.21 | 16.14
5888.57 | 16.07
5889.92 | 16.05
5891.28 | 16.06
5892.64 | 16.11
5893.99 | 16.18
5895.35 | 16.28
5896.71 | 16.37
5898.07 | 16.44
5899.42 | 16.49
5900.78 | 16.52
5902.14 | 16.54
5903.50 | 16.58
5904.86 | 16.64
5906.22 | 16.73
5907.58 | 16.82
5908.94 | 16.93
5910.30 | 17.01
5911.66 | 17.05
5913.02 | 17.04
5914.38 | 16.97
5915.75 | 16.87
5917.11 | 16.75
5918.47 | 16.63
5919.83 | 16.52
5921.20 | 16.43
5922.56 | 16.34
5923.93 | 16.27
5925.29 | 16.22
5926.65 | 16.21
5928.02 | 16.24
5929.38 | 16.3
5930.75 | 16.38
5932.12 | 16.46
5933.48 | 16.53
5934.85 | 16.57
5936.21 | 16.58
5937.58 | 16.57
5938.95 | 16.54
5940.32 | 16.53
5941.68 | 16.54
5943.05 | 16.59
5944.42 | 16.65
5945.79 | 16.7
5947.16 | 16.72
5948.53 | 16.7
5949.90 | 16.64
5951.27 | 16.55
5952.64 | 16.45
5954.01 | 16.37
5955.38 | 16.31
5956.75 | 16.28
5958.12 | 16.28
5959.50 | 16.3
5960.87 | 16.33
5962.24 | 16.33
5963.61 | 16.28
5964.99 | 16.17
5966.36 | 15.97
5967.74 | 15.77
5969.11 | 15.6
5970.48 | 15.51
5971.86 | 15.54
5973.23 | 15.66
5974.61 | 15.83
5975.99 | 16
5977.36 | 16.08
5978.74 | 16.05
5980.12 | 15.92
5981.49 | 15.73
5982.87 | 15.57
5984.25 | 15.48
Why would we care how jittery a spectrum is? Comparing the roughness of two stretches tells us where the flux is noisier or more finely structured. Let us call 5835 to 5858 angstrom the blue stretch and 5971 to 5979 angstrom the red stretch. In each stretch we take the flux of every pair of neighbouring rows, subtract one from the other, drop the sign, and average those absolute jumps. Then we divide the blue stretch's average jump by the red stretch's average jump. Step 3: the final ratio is 0.73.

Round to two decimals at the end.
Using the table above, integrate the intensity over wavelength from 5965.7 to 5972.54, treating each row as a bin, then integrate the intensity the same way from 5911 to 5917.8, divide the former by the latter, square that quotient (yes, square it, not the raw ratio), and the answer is 0.87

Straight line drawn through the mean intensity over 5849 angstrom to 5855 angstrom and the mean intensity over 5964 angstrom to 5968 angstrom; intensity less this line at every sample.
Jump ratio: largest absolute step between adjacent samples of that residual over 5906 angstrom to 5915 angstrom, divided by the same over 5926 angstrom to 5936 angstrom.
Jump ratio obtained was 1.37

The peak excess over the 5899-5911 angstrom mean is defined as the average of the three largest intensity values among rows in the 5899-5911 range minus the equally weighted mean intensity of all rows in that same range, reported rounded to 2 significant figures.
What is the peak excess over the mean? 0.22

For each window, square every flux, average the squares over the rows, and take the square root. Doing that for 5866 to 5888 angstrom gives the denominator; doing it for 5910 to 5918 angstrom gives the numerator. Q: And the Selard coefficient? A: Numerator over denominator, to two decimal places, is 1.04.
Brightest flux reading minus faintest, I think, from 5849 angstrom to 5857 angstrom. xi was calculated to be 0.32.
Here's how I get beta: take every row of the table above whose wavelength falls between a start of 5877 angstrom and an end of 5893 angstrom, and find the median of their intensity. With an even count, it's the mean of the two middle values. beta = 16.2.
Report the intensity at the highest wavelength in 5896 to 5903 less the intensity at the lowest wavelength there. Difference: 0.17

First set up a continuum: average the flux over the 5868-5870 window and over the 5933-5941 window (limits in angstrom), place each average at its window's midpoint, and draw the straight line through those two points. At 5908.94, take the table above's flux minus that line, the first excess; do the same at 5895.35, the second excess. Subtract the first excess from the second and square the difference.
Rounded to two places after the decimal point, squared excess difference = 0.44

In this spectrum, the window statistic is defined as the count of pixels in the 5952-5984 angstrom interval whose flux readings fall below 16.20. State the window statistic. 14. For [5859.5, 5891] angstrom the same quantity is 11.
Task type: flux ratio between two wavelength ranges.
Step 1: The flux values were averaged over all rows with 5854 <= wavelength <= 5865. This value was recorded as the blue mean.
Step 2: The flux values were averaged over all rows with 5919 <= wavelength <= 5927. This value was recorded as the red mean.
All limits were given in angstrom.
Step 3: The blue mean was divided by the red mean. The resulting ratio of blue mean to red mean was 0.98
